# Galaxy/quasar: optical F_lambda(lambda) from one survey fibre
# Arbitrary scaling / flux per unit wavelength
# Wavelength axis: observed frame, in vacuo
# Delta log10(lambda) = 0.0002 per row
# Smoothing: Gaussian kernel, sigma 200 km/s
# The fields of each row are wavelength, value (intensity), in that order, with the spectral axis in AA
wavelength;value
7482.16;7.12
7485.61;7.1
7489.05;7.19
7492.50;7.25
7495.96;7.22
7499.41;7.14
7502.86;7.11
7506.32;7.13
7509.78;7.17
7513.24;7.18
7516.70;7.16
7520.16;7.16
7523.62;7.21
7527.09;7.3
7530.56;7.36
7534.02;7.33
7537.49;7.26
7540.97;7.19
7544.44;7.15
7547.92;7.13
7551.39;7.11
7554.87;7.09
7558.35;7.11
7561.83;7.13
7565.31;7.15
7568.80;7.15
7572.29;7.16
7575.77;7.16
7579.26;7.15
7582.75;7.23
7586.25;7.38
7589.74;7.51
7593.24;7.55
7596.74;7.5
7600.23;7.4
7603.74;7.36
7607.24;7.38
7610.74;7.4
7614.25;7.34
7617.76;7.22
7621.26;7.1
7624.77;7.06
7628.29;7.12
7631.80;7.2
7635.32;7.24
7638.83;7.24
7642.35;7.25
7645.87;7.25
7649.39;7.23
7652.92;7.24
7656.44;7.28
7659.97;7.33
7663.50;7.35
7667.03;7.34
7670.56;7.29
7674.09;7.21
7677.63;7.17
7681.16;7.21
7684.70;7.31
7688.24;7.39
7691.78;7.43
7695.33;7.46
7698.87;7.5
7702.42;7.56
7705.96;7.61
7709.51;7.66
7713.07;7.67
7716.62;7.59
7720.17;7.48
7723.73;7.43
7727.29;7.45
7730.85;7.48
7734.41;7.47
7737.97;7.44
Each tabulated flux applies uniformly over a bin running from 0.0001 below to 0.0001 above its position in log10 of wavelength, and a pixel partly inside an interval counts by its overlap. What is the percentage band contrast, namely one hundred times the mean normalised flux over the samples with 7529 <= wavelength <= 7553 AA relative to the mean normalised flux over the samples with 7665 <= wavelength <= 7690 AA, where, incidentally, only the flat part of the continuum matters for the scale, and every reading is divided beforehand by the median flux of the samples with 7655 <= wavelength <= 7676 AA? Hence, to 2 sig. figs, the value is 99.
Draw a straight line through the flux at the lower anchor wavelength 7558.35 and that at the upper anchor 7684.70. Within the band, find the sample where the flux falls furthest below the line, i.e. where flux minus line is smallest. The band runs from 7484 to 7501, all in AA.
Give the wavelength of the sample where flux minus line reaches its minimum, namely 7485.61 AA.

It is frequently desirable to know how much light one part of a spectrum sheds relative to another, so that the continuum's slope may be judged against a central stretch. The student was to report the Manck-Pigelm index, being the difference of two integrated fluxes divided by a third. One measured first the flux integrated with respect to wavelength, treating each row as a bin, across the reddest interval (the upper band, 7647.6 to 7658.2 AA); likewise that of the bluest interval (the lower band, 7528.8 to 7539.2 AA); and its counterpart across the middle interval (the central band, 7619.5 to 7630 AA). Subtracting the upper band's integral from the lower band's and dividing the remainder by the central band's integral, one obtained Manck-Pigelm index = -0.01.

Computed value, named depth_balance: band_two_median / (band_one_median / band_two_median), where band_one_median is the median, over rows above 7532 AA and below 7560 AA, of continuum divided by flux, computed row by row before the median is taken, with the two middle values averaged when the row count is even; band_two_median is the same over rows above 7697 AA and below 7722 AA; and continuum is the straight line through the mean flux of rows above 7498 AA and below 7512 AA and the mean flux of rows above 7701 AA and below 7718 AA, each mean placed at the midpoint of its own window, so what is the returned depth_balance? 1.00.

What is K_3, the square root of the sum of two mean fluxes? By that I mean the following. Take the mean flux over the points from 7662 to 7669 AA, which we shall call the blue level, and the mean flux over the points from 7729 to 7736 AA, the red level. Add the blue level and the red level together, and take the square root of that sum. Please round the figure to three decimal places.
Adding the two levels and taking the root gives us 3.850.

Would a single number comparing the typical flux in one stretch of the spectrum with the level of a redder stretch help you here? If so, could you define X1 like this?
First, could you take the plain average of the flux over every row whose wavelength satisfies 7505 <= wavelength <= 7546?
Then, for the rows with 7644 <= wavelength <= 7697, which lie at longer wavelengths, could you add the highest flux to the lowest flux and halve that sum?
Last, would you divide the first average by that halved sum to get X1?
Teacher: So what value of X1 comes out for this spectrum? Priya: 0.99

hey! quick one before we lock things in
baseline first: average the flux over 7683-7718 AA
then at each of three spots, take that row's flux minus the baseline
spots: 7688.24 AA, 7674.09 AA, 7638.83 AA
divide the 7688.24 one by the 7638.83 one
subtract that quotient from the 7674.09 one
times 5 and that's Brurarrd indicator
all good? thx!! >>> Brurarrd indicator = -3.8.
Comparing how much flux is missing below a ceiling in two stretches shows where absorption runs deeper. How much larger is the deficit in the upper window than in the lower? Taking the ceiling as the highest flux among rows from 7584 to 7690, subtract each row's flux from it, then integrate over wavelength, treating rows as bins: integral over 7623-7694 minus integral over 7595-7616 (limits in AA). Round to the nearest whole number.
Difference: 17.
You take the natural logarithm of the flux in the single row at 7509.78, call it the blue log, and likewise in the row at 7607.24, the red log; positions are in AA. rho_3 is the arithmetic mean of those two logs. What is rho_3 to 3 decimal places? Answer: 1.984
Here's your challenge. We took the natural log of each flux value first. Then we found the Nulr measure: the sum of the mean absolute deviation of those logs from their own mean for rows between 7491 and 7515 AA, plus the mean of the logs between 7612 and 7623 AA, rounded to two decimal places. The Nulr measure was 1.98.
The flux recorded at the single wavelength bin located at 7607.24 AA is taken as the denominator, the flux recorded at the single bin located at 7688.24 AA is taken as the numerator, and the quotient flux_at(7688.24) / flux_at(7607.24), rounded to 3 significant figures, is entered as 1.00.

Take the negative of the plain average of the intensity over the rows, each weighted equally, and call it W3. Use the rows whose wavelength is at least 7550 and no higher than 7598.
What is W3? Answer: -7.24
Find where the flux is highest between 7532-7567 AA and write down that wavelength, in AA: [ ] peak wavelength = 7534.02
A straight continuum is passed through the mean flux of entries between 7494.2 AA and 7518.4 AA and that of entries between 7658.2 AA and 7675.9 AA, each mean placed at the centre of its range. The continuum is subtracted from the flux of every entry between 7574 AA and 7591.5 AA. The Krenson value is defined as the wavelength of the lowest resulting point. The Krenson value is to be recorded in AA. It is 7579.26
